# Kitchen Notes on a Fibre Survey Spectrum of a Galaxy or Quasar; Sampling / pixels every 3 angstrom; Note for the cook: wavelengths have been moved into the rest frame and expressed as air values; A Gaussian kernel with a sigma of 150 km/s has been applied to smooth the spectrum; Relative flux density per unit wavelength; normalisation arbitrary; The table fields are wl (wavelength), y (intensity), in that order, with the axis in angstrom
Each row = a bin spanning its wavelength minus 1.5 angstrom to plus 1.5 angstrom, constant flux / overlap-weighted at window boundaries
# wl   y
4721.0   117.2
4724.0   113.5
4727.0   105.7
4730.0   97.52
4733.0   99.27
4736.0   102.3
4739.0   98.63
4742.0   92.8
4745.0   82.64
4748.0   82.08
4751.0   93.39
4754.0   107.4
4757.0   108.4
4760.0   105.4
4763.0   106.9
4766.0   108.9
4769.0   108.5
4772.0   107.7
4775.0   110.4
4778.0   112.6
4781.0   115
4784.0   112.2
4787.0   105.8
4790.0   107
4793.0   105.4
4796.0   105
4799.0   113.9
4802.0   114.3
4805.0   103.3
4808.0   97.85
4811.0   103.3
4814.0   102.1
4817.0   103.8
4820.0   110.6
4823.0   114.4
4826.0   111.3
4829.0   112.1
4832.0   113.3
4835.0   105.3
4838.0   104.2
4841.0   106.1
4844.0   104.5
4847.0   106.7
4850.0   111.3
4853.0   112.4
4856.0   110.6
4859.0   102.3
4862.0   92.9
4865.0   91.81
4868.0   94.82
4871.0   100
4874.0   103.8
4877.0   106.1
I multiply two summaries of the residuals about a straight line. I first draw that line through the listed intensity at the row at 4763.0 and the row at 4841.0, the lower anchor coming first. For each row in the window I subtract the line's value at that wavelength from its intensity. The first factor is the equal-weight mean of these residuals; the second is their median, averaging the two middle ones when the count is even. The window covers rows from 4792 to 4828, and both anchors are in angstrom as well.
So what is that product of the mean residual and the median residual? -1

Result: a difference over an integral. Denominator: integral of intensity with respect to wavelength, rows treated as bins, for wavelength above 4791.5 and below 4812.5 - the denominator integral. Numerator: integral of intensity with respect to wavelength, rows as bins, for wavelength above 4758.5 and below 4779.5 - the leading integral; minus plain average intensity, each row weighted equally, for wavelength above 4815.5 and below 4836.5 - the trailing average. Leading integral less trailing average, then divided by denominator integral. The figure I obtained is 0.97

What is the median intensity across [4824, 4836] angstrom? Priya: 111.7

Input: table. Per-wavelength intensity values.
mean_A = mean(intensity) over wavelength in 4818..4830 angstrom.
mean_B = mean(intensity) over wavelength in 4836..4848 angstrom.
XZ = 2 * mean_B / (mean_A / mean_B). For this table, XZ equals 198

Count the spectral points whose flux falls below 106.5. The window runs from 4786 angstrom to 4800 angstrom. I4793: 3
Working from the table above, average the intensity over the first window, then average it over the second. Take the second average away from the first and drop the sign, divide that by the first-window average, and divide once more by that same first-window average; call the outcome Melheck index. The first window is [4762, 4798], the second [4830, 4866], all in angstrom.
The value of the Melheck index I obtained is 0.0003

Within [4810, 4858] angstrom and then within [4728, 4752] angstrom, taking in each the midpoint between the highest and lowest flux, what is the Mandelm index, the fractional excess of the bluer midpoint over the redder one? -0.15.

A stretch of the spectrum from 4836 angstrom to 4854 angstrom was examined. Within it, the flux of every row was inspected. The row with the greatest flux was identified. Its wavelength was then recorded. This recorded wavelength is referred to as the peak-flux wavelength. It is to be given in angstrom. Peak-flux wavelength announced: 4853.0 angstrom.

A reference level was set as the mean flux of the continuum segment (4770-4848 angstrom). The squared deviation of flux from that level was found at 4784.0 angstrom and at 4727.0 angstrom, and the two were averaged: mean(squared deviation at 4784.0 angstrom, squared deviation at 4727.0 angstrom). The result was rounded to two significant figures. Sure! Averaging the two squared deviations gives 11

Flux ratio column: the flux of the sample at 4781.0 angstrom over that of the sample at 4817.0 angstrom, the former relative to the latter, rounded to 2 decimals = 1.11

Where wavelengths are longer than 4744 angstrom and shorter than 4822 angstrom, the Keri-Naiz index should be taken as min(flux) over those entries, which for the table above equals 82.08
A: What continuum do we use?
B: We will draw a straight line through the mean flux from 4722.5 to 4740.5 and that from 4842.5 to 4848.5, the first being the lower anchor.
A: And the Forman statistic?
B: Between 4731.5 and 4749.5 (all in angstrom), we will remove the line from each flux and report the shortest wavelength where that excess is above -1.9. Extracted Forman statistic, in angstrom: 4736.0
